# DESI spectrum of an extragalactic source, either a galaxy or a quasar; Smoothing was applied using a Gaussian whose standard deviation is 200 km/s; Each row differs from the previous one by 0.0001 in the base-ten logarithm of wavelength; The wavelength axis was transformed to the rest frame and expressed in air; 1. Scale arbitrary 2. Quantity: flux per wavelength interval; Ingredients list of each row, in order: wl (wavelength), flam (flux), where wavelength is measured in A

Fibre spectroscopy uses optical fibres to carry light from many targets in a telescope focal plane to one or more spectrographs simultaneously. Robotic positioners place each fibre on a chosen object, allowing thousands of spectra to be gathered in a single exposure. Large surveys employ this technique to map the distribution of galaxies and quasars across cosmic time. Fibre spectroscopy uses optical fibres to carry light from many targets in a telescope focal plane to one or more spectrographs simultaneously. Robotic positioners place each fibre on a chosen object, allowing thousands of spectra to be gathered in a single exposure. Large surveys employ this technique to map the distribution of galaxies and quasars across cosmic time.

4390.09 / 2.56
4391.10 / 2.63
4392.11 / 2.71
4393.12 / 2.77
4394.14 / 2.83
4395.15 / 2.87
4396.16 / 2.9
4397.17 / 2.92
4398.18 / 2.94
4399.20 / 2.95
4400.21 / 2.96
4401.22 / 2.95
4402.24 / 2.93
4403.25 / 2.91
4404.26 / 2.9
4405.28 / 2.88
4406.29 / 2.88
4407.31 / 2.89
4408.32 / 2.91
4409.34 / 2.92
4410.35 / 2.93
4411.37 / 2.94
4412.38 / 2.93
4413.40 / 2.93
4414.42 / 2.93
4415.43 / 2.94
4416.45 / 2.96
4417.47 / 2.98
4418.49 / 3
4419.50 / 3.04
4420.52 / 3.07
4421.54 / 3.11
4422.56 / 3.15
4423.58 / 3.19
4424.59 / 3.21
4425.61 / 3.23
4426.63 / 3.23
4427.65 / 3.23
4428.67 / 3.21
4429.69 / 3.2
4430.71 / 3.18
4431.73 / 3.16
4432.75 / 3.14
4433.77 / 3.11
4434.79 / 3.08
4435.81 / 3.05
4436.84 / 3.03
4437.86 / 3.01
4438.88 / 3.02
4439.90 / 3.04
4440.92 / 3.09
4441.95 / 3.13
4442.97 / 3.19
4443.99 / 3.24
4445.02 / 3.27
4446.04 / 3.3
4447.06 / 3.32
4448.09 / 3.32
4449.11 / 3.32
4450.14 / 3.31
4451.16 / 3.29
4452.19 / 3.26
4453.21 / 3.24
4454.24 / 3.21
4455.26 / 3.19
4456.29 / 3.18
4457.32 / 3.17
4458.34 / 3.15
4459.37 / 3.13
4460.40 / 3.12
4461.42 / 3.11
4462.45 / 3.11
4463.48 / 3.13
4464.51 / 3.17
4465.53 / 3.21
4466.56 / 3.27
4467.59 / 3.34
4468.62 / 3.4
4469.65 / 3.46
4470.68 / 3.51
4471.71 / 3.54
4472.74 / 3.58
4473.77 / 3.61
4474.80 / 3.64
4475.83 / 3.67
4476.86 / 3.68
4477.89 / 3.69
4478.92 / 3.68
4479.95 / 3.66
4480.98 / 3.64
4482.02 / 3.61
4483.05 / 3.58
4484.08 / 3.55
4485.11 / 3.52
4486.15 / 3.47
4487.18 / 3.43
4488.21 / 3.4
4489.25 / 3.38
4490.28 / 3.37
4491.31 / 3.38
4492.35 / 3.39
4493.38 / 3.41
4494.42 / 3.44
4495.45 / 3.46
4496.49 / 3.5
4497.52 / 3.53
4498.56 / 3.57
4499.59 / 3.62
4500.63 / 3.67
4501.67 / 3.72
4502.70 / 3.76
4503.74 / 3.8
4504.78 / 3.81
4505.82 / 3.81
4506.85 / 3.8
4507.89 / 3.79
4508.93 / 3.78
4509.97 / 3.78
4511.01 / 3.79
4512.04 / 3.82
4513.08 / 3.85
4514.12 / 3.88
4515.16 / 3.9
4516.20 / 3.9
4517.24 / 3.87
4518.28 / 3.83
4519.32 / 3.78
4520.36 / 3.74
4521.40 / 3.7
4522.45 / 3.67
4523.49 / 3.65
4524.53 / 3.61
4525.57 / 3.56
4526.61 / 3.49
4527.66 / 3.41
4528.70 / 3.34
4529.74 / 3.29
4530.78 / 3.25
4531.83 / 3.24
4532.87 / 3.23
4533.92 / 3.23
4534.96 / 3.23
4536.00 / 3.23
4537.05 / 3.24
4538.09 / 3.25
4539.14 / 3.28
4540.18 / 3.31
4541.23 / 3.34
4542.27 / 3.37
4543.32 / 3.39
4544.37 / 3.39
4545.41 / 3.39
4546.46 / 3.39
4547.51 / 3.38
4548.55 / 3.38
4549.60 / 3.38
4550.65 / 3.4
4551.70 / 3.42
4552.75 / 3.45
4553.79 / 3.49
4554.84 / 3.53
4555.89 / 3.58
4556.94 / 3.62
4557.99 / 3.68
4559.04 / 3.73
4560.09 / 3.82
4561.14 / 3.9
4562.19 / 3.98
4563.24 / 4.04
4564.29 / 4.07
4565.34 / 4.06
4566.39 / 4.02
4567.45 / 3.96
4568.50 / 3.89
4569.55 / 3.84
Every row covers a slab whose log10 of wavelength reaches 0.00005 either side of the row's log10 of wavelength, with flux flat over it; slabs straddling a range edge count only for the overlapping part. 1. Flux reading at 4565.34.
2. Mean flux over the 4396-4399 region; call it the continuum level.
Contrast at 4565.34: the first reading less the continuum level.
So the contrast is 1.14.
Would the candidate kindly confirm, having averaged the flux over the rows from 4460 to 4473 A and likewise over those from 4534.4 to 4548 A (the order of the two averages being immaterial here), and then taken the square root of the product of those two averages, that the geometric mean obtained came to 3.31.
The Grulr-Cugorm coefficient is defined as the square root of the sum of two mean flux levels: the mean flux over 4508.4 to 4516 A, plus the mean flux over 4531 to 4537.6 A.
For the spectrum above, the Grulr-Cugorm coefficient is 2.66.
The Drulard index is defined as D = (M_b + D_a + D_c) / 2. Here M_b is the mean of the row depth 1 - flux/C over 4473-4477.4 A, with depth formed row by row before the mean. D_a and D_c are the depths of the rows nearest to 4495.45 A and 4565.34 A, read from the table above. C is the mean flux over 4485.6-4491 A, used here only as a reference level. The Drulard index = -0.14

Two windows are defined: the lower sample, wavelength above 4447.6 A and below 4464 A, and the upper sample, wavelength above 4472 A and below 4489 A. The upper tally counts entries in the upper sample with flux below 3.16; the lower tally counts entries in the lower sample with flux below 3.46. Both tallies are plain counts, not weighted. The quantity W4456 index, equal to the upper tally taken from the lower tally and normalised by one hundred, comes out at 0.160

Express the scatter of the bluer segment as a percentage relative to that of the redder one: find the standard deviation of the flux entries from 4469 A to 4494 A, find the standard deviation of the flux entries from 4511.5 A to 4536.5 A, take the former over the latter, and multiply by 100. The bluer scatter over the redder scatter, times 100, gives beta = 43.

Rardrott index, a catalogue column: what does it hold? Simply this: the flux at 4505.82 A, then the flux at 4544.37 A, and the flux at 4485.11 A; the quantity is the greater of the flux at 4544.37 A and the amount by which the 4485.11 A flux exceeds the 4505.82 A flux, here 3.39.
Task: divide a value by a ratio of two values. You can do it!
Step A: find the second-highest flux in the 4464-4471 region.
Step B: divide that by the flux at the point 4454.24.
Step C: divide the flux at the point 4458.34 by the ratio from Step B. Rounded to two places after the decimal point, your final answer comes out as 2.92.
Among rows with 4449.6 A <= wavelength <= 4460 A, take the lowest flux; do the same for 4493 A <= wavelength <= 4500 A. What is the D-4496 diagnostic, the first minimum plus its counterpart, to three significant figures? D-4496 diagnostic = 6.54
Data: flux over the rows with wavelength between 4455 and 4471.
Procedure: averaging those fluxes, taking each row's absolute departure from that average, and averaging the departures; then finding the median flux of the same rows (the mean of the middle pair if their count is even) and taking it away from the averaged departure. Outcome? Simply -3.07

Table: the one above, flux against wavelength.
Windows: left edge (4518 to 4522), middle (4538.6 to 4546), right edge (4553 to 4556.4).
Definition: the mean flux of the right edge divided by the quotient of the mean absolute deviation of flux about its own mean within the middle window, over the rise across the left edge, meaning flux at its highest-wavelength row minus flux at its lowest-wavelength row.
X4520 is -13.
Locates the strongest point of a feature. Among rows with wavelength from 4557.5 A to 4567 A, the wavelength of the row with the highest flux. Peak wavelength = 4564.29 A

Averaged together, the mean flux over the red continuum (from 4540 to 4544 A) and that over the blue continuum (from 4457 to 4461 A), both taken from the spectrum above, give 3.25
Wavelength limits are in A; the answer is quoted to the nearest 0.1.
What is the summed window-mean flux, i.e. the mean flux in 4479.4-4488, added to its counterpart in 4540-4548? 6.9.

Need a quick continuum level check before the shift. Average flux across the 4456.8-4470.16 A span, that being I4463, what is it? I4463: 3.2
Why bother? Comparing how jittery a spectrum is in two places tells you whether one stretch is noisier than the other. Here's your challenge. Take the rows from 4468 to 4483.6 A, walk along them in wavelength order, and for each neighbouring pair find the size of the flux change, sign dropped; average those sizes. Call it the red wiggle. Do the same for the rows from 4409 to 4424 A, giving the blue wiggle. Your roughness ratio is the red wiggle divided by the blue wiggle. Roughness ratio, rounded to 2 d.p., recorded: 1.38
